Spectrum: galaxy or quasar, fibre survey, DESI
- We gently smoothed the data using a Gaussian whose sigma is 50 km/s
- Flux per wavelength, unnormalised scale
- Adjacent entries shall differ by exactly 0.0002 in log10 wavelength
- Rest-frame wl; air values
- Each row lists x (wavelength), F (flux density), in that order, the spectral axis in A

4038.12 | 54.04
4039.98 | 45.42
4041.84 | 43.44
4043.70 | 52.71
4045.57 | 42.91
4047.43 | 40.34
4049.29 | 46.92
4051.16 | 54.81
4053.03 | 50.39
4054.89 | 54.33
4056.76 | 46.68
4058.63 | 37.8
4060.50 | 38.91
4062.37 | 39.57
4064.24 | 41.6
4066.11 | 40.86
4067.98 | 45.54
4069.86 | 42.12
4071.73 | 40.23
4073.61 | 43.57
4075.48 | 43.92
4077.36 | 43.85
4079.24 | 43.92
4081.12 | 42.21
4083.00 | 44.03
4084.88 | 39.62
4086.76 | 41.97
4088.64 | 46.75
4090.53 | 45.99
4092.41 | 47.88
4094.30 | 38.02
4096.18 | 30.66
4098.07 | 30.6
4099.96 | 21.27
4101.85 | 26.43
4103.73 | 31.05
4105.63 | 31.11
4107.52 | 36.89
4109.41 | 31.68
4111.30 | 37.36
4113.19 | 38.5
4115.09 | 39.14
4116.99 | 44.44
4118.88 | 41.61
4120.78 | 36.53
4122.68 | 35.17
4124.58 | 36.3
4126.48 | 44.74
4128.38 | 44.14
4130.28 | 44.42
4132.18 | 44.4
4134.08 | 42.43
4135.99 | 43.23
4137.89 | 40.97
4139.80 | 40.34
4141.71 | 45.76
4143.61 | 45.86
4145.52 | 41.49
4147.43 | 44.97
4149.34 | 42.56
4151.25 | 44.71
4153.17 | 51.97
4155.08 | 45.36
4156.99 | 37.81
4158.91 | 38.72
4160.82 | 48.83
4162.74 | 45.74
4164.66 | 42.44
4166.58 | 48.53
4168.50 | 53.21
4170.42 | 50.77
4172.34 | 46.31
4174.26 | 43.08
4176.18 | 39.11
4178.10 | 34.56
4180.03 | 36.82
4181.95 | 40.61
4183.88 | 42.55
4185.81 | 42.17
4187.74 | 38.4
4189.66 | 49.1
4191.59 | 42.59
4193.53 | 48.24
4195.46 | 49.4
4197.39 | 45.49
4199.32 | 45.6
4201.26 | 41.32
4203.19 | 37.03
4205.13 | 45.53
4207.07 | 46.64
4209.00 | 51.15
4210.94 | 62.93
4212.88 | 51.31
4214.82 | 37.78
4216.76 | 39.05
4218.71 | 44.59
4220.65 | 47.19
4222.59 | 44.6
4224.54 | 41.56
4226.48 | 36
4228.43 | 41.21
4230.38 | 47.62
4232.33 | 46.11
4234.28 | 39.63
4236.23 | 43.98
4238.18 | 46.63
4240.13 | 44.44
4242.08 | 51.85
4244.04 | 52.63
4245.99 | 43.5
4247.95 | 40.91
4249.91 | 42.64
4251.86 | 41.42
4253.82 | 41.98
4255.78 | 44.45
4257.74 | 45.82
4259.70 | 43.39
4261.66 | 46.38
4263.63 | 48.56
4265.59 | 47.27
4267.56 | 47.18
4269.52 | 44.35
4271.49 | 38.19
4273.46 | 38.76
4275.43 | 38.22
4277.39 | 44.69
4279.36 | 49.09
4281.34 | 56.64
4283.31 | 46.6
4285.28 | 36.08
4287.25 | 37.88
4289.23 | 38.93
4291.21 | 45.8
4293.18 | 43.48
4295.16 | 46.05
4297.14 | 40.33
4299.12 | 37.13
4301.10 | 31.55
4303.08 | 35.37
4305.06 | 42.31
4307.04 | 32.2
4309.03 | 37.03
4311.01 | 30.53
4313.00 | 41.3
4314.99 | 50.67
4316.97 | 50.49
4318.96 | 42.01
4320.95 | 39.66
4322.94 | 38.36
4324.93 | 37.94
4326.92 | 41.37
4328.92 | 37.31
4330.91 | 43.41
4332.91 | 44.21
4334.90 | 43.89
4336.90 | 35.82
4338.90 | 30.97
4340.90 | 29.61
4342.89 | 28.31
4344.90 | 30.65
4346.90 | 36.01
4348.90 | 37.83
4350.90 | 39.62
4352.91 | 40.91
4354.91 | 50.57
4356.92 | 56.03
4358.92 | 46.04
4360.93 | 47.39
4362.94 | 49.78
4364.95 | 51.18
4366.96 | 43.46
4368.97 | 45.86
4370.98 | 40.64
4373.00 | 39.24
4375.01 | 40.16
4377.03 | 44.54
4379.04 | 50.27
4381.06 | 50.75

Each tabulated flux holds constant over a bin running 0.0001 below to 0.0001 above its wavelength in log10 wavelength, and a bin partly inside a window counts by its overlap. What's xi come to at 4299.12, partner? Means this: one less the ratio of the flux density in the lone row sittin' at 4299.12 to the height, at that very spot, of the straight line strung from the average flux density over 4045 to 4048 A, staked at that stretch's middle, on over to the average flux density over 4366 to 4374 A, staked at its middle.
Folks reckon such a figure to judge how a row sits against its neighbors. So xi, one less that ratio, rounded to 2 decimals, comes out 0.12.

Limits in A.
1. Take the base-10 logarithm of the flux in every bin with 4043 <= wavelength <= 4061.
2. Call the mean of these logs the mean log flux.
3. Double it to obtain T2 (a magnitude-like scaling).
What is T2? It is 3.33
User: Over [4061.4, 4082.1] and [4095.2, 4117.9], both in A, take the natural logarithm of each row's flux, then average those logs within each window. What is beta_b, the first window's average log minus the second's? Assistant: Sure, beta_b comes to 0.26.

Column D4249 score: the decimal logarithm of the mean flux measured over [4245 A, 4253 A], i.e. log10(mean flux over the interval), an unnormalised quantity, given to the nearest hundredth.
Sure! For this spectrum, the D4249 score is 1.62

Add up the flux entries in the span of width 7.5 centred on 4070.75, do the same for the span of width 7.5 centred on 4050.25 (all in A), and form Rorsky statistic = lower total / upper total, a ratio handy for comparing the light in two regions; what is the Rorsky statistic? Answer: 1.12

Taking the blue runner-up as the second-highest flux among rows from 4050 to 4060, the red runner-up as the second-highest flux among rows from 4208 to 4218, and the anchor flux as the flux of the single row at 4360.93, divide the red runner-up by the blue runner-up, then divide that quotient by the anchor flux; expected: 0.020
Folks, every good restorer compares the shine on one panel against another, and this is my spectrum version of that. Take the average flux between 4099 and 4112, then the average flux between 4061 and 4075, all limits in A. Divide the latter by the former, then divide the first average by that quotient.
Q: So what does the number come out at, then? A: 23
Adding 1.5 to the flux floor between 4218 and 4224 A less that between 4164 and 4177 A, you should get 7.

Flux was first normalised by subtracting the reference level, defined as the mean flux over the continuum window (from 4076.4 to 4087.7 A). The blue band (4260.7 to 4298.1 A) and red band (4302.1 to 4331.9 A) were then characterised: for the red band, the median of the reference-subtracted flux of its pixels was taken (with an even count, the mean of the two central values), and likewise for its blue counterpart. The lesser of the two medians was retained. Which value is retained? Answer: -2.9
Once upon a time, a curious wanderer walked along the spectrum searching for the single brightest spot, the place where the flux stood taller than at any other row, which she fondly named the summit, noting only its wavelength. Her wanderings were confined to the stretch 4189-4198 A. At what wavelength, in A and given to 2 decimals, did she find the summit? 4195.46 A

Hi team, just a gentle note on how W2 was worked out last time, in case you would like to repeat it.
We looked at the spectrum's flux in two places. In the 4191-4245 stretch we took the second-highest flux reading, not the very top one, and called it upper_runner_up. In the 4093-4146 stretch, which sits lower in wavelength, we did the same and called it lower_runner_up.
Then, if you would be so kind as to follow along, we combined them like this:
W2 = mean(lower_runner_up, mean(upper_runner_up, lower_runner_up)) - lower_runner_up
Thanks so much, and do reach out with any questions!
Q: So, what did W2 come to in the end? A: 1.7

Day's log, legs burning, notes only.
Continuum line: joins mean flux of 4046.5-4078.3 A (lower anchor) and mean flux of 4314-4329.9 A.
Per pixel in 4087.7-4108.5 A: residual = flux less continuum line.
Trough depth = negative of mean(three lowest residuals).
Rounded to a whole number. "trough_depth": 18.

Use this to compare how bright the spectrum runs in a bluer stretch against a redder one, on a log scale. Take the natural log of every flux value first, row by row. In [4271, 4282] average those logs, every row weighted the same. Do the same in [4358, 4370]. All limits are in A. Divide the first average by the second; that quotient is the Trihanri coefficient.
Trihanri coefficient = 0.980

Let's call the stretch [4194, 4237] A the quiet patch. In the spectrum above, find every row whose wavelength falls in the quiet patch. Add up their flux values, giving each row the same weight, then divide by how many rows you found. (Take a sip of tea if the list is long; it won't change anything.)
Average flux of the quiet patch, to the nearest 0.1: 44.8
